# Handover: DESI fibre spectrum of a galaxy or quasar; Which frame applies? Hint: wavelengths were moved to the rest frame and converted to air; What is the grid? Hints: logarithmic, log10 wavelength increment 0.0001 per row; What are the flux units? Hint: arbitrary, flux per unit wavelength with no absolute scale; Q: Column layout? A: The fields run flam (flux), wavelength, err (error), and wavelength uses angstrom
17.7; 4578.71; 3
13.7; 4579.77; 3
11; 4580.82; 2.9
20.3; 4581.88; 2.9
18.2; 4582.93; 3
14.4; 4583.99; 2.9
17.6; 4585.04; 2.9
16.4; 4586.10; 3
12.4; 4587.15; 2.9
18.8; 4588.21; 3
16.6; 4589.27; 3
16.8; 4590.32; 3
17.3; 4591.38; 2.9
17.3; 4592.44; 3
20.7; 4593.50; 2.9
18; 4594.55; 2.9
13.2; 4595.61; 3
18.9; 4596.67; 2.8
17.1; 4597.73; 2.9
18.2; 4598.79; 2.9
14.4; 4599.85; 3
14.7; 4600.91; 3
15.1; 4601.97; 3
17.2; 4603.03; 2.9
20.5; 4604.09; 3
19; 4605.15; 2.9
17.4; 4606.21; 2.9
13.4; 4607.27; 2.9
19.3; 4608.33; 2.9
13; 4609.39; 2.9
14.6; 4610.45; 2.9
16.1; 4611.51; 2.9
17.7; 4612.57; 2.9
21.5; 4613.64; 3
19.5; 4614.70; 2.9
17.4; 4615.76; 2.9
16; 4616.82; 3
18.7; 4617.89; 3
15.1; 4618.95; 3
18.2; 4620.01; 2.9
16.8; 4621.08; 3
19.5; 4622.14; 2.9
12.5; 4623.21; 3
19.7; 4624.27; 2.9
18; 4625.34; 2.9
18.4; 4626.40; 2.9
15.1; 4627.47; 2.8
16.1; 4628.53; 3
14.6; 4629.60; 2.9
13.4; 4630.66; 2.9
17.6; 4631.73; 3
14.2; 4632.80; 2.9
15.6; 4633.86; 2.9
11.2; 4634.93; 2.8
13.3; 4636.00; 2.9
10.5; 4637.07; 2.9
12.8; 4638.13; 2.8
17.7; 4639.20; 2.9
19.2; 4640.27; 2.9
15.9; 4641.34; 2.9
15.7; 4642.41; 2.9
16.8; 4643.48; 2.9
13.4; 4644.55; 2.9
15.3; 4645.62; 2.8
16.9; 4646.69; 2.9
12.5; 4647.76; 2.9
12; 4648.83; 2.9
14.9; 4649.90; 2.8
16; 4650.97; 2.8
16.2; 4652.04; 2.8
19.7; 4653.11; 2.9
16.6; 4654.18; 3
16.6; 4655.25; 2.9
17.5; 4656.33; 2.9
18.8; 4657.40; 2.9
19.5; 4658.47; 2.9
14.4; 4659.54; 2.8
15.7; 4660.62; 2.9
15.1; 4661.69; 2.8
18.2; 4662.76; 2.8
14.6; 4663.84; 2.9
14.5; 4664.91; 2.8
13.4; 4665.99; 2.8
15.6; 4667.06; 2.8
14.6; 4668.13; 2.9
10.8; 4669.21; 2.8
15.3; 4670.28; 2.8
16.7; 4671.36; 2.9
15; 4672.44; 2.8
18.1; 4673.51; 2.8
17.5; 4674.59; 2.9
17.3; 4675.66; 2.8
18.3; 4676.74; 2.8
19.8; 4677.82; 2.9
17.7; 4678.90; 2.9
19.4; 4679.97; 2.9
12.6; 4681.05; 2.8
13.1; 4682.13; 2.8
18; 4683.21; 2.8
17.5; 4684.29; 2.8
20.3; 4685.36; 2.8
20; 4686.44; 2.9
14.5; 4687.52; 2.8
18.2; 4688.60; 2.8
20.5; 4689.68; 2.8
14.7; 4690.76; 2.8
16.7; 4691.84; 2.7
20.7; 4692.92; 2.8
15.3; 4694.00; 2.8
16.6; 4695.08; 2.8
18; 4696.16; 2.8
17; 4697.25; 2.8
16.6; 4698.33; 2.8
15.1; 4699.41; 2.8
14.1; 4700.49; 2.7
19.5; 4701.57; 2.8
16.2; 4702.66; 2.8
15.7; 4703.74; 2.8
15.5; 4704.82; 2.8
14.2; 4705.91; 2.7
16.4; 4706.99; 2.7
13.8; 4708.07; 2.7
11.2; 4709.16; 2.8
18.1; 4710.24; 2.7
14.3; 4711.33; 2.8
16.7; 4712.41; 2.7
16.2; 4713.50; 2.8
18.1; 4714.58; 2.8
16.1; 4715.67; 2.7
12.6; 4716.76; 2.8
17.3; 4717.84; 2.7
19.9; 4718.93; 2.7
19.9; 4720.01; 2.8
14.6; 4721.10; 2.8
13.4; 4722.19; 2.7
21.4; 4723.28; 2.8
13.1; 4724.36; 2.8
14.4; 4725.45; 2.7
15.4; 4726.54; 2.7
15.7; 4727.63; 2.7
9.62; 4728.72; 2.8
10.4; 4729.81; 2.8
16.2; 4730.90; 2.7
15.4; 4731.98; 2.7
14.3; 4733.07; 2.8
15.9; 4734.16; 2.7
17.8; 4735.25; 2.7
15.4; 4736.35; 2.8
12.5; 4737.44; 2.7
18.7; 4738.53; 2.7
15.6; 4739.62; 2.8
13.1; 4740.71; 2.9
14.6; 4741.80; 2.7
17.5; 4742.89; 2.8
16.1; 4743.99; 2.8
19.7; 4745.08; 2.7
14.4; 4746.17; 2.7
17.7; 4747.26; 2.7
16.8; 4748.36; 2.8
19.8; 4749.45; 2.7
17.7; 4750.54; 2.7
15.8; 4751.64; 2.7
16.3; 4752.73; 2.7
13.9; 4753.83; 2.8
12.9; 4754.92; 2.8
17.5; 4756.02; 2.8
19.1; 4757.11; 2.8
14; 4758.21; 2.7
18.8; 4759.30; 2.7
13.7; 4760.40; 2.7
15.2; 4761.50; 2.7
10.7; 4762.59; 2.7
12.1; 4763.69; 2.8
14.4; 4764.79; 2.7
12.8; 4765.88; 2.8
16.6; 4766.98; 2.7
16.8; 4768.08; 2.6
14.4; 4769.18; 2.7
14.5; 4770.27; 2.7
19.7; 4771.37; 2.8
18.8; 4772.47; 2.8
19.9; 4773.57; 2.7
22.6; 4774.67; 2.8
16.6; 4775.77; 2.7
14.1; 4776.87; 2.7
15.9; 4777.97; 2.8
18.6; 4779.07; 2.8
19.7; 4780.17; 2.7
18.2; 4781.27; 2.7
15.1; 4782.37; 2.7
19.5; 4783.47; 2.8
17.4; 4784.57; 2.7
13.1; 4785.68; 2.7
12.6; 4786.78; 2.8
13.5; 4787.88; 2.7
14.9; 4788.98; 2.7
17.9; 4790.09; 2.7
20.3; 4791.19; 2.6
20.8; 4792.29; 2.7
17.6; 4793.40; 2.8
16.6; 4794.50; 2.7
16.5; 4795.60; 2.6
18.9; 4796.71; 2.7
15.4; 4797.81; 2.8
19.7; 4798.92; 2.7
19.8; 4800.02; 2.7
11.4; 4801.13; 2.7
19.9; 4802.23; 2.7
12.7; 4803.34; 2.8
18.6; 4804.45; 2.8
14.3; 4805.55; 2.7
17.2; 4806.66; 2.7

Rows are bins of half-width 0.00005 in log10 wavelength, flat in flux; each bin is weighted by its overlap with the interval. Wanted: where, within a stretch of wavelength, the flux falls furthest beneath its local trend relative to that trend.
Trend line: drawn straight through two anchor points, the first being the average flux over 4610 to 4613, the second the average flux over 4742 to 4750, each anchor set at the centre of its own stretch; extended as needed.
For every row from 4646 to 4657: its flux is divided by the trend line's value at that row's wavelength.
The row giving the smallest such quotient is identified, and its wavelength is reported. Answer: 4648.83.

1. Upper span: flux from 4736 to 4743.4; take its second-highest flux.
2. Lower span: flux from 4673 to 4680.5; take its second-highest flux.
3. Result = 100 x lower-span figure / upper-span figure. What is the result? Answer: 111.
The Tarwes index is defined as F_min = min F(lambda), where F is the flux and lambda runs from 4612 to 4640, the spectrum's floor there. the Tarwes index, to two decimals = 10.50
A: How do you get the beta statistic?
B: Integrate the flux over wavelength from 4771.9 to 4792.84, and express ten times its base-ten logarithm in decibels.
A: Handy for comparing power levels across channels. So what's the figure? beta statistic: 25.6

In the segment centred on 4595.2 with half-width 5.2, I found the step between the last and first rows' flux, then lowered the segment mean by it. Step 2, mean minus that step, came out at 19.6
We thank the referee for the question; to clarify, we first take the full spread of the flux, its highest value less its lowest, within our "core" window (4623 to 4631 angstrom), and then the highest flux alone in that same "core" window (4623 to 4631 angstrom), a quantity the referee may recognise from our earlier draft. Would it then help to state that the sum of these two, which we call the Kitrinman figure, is 26.9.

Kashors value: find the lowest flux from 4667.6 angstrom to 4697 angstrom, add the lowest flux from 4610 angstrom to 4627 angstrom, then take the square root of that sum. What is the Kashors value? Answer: 4.83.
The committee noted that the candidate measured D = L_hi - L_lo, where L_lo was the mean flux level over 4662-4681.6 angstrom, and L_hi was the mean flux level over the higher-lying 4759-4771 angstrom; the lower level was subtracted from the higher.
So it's -1.5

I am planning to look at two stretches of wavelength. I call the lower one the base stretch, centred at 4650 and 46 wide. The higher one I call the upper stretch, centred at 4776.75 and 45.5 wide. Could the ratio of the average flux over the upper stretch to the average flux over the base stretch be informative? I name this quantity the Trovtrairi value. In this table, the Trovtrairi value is 1.08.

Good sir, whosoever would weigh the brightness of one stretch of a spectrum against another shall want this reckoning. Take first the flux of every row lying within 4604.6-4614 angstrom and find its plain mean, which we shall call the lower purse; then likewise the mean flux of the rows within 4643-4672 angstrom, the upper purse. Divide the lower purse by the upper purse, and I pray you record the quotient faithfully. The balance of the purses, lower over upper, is 1.08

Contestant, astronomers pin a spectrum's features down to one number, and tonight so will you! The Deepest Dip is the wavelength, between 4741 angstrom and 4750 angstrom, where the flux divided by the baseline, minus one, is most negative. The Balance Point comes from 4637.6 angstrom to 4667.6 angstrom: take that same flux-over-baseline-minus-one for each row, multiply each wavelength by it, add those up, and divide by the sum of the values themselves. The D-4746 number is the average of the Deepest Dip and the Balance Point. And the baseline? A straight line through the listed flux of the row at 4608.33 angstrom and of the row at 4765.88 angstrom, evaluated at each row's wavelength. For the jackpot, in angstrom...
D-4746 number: 4698.4 angstrom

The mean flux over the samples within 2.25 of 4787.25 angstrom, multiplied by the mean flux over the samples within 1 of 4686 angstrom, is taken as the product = 273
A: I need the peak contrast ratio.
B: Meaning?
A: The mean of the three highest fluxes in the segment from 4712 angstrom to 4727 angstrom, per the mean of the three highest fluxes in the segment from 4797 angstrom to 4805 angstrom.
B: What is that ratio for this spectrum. 1.03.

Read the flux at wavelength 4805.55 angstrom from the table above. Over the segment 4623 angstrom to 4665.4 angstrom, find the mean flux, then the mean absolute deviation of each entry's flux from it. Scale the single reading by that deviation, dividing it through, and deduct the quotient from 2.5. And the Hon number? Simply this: -5.1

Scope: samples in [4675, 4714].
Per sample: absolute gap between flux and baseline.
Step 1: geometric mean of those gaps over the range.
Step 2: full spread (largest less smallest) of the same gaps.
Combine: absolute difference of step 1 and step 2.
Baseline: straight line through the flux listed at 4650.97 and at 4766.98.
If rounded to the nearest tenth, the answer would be 3.7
